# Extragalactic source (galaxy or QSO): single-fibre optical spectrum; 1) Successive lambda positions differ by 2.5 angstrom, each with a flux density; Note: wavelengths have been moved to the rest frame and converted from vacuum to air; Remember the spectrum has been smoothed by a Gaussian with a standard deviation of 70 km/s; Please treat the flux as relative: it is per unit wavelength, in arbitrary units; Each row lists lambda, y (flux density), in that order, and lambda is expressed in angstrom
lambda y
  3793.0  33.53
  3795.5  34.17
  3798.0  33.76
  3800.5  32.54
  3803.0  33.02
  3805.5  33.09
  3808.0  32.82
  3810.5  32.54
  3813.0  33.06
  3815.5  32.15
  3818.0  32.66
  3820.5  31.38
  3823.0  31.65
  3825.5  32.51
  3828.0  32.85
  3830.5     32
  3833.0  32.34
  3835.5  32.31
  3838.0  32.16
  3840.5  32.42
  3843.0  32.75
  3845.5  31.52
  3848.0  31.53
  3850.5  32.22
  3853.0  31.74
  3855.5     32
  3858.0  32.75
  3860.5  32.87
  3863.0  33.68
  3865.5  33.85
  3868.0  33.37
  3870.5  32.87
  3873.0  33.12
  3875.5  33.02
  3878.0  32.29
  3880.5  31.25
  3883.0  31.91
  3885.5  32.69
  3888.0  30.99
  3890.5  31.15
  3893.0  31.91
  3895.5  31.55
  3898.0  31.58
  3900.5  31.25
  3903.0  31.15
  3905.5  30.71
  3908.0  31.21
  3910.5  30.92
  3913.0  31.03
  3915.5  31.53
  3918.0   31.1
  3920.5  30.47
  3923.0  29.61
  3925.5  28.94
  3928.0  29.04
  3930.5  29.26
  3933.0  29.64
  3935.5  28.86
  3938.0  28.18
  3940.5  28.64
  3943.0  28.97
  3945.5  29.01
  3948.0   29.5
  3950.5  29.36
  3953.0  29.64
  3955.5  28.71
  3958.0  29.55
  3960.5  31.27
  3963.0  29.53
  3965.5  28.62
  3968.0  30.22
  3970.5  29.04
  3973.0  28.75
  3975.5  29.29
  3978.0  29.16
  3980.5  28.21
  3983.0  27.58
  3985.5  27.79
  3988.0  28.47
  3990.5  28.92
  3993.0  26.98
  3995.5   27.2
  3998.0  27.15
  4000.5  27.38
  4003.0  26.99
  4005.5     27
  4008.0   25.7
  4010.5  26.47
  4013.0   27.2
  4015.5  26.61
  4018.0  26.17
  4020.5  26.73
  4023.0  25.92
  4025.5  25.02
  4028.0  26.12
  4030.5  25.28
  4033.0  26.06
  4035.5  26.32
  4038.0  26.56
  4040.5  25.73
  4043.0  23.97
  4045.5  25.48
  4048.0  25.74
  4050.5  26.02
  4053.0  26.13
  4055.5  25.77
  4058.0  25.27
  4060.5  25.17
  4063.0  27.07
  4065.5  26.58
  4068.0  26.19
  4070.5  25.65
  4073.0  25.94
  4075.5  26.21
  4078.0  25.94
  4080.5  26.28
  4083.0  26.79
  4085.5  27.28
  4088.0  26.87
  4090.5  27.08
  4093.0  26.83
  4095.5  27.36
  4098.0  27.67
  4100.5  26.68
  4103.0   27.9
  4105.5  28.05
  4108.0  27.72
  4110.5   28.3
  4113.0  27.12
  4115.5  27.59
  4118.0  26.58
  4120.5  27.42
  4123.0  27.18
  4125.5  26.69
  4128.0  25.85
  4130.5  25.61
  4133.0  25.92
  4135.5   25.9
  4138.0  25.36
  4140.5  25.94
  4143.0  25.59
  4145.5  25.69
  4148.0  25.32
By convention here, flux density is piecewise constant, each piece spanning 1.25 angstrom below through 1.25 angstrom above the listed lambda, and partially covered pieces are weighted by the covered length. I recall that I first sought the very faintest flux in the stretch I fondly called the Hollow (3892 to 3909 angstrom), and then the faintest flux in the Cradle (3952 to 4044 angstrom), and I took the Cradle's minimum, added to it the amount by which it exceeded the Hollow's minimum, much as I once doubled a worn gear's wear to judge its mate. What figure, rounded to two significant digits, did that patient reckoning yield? 17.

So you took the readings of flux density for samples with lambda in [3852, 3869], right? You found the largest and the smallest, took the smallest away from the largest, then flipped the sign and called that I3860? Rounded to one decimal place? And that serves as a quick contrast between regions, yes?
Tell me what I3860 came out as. -2.1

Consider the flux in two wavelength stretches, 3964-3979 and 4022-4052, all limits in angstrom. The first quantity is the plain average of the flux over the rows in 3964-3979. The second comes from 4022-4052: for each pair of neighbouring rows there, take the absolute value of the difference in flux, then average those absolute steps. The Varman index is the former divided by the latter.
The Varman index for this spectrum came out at 37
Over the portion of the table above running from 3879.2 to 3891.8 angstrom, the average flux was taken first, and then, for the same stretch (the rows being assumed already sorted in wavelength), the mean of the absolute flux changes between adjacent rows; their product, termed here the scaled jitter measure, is 26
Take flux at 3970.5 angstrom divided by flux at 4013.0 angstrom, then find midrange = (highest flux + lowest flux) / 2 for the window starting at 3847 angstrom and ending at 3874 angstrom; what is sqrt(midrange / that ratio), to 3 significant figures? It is 5.53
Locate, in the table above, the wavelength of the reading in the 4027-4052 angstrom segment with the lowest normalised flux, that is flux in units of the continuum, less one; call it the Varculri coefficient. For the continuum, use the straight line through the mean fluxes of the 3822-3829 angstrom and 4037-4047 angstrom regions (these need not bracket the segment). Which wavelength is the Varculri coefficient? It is 4043.0 angstrom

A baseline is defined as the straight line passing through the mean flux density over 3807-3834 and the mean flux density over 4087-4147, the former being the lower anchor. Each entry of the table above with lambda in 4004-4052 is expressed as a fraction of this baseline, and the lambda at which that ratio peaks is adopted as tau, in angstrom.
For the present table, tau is 4013.0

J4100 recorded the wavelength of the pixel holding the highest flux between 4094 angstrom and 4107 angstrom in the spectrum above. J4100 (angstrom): 4105.5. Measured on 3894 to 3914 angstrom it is 3898.0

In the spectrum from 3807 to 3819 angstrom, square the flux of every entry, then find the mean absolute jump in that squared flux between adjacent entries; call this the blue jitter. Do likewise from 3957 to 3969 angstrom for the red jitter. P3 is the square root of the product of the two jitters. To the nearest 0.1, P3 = 56.9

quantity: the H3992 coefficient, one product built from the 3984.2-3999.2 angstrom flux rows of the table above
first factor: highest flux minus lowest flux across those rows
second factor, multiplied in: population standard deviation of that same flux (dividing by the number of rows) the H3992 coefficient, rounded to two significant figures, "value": 1.4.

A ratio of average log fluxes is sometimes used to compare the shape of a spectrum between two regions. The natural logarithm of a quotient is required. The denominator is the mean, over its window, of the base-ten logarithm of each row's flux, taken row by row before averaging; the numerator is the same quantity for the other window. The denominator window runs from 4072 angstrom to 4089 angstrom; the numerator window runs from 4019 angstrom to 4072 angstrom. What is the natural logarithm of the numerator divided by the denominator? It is -0.01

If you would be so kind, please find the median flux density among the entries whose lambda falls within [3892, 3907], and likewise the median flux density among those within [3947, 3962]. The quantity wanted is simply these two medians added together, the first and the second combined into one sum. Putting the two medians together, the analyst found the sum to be 61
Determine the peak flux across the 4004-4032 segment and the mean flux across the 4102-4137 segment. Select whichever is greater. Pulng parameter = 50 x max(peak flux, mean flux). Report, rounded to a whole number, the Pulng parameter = 1360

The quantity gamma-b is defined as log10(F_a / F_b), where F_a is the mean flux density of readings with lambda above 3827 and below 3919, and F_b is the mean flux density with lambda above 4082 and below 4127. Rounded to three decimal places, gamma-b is 0.070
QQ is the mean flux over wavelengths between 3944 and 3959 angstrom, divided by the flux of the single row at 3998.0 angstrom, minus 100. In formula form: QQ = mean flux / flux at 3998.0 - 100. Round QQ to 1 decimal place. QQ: -98.9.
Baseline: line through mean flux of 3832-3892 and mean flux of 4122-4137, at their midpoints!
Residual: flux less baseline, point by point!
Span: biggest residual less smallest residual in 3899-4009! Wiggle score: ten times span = 44.7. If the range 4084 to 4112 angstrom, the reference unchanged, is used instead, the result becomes 19.5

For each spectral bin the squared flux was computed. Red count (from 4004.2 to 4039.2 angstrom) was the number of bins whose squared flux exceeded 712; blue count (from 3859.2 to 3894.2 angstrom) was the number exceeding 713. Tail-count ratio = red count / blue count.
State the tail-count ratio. 0.21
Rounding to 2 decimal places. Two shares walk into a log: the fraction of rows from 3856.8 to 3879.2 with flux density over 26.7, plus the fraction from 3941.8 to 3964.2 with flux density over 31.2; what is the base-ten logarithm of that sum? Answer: 0.05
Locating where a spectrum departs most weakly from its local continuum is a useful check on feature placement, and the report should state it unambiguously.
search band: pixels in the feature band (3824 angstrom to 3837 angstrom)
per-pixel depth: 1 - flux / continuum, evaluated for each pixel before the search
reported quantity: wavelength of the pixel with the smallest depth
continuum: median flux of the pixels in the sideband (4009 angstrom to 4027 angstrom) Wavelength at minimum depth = 3828.0 angstrom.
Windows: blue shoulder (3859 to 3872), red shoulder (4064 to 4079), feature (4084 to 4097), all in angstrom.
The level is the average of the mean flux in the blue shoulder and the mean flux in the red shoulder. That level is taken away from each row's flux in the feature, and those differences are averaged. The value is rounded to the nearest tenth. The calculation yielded -2.6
